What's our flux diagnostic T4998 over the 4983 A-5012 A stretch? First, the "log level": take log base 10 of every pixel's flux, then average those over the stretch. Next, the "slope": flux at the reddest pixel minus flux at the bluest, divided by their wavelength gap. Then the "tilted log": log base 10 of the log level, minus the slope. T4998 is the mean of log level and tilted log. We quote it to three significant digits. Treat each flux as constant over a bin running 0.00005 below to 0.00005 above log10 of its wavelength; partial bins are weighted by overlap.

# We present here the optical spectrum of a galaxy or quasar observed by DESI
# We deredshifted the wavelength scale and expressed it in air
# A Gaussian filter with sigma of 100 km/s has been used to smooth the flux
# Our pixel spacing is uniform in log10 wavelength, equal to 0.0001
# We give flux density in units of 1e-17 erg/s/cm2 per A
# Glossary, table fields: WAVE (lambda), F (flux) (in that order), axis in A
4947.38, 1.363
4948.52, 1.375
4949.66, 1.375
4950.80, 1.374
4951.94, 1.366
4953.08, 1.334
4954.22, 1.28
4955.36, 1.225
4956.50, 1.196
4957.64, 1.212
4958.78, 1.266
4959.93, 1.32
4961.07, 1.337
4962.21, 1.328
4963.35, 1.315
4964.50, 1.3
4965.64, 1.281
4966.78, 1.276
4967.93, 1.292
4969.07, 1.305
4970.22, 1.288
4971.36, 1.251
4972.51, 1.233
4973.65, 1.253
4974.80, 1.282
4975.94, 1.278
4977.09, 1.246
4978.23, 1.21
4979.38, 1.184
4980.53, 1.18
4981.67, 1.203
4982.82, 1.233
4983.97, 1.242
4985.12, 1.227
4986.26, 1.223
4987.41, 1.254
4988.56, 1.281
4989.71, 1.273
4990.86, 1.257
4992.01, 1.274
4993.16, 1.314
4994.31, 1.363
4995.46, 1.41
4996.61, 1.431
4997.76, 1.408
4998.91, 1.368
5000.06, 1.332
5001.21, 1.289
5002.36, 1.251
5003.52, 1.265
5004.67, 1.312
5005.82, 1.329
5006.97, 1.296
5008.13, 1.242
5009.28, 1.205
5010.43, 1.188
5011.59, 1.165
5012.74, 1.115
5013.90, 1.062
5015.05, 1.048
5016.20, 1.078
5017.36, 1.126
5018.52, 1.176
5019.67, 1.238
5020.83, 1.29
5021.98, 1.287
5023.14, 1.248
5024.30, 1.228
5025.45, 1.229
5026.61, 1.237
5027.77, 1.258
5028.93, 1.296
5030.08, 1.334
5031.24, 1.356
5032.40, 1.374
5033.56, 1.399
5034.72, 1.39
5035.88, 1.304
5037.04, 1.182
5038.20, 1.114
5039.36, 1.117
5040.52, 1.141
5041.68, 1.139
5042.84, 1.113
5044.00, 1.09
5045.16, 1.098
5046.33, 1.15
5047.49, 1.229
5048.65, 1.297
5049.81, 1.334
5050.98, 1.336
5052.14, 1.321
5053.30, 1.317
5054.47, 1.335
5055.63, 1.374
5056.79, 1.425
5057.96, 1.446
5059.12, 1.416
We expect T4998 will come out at -0.425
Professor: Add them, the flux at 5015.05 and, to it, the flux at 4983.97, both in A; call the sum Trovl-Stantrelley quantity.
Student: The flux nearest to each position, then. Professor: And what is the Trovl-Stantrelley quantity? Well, 2.29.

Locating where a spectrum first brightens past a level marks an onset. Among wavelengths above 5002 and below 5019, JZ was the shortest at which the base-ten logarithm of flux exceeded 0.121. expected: 5005.82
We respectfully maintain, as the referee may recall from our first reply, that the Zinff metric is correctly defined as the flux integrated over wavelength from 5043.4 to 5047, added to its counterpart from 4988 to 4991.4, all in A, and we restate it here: 8.3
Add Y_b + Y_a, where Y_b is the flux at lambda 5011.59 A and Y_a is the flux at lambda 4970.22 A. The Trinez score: 2.45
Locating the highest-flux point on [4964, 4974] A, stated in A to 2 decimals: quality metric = 4969.07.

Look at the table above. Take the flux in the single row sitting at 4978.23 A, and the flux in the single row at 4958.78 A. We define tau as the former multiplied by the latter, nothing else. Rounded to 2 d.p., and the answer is 1.53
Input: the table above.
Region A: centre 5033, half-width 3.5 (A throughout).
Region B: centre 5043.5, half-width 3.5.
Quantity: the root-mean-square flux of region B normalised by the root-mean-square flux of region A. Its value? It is 0.83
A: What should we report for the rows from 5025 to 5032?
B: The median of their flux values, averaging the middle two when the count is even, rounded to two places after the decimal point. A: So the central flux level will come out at 1.28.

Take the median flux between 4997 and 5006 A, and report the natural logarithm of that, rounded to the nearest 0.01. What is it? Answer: 0.28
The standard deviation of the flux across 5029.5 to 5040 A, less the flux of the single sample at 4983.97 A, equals -1.13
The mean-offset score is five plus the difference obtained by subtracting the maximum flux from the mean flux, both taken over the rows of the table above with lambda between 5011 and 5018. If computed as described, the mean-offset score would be 4.93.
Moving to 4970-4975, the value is 4.97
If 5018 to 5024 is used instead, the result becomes 4.96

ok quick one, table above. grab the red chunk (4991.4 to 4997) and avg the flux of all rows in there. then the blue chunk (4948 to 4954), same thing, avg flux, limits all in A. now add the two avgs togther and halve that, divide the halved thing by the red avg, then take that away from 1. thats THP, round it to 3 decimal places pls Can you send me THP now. -0.002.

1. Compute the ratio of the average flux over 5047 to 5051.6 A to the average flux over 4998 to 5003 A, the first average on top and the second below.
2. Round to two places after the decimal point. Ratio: 0.99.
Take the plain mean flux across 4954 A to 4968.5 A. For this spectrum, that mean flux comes 1.28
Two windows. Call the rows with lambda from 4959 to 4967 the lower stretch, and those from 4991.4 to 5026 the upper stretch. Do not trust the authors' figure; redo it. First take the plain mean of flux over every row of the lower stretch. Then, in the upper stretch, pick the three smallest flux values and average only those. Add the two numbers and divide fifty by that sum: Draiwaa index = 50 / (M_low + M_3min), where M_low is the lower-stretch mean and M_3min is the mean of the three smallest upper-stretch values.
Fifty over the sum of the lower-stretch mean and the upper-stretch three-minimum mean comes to 21.1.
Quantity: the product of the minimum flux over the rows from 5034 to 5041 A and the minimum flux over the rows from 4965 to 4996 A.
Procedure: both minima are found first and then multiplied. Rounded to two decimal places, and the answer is 1.31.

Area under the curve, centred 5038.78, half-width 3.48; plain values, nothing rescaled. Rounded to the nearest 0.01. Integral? 8.12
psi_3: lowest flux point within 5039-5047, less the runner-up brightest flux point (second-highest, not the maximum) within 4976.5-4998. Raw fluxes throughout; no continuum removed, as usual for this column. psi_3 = -0.32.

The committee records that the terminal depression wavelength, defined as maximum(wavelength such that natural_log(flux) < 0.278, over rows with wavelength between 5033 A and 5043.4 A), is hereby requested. 5042.84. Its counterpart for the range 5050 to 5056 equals 5053.30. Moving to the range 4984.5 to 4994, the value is 4993.16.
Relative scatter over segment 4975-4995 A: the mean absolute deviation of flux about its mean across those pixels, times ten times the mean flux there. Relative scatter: 0.44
